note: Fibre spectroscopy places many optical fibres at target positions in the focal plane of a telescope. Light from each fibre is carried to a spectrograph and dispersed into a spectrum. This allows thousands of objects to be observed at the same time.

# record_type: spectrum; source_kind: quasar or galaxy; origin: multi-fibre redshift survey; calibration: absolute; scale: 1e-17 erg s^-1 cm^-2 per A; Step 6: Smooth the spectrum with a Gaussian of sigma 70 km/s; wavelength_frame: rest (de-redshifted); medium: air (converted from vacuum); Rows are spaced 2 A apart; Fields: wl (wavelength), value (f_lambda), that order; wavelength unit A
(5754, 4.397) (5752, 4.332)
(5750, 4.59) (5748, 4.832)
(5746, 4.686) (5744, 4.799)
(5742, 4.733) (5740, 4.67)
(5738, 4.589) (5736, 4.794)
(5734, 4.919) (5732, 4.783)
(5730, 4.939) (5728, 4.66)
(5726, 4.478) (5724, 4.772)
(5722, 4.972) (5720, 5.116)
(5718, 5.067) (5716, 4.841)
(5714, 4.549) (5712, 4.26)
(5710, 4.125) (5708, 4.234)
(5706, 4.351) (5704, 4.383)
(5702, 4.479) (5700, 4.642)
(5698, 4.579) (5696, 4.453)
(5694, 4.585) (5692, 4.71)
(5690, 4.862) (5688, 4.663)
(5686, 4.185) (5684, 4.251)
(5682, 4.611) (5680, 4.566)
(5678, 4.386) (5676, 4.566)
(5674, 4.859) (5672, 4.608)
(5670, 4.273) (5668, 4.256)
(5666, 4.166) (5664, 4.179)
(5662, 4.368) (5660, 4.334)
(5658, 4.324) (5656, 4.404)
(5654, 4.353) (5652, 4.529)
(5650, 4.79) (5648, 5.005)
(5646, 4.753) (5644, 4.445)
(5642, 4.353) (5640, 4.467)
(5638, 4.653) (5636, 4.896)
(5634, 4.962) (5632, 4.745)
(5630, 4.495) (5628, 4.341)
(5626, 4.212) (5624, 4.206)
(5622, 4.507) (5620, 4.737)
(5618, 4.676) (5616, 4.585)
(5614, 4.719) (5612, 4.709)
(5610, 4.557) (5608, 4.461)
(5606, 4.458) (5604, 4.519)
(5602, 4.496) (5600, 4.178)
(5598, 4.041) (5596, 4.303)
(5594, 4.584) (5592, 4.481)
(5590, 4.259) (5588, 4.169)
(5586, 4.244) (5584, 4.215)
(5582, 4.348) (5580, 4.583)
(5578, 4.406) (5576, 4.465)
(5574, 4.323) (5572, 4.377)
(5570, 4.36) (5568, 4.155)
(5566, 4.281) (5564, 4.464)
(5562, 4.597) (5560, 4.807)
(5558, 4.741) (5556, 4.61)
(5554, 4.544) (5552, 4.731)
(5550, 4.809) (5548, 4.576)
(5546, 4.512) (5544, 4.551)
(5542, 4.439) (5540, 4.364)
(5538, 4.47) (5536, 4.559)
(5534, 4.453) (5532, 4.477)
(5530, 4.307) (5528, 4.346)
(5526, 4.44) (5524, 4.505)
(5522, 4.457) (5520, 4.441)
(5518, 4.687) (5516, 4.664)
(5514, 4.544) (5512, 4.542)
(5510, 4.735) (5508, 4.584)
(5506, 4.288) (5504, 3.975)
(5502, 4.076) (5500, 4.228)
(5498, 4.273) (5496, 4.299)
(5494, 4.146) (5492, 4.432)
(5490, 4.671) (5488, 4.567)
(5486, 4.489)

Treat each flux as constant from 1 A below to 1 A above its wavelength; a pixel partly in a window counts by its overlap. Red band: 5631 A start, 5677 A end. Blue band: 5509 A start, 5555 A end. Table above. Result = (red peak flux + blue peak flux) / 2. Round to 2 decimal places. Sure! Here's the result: 4.91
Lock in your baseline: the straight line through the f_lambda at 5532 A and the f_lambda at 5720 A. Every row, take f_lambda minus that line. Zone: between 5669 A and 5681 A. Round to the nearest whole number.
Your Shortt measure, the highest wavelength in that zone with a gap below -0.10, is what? 5680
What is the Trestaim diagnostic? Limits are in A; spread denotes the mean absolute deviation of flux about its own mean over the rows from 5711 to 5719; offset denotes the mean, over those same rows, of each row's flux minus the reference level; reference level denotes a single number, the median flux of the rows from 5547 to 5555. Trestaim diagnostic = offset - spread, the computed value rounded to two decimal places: -0.25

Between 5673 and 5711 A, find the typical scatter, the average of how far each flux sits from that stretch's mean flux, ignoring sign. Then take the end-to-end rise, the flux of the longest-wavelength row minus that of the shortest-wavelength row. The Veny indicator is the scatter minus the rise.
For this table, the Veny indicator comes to 0.91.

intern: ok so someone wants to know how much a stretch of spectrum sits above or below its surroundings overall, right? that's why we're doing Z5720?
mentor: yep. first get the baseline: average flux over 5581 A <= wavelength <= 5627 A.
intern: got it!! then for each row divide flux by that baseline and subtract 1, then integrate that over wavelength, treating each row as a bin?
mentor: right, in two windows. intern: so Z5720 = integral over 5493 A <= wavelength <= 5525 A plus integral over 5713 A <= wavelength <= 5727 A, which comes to 1.2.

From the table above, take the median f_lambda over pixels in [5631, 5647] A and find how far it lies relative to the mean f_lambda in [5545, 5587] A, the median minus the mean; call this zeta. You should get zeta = 0.22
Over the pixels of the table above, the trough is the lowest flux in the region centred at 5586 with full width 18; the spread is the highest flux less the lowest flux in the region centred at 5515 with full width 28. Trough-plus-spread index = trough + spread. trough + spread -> 4.93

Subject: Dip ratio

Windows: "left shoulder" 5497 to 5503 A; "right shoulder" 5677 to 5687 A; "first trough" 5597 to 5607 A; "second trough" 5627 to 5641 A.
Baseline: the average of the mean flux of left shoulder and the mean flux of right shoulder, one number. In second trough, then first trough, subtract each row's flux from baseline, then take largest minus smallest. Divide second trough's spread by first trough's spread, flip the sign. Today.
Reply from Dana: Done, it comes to -1.3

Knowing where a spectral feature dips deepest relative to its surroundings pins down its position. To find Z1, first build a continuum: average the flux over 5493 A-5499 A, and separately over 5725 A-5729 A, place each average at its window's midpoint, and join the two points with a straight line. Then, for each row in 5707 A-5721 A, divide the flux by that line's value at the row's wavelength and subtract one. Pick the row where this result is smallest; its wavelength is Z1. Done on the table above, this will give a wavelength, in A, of 5710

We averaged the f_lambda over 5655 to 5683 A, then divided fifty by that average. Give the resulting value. 11.3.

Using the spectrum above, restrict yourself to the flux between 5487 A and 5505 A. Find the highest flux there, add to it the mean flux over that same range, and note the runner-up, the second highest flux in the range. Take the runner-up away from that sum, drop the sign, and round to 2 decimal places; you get 4.40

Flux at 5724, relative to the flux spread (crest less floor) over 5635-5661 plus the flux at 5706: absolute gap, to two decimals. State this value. 0.26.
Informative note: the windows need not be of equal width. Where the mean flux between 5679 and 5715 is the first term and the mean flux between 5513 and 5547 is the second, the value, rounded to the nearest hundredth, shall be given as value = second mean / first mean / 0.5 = 2.01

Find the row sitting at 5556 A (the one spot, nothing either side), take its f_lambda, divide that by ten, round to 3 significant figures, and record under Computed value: 0.461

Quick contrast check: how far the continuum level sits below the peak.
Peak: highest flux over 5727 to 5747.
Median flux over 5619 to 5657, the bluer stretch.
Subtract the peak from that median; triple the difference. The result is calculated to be -1.3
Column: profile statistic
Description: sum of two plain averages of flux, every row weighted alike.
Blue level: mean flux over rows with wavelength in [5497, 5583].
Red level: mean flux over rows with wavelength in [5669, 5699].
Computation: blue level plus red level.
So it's 9.01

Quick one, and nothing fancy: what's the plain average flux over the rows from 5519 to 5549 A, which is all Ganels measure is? 4.46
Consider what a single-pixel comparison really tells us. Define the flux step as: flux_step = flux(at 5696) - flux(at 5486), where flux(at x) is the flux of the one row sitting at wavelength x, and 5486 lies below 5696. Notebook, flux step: 0.0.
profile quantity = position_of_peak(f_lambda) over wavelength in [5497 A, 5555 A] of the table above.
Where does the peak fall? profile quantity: 5550 A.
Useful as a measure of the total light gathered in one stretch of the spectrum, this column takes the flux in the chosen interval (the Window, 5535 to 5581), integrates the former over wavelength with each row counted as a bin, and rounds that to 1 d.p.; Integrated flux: 207.4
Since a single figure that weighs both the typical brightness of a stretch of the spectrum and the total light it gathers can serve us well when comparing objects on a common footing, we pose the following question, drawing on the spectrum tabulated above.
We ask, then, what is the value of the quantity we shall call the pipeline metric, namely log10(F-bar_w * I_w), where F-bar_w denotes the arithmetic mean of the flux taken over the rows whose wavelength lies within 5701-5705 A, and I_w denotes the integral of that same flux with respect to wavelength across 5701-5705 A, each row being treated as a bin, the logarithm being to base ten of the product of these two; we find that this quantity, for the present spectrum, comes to 1.90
